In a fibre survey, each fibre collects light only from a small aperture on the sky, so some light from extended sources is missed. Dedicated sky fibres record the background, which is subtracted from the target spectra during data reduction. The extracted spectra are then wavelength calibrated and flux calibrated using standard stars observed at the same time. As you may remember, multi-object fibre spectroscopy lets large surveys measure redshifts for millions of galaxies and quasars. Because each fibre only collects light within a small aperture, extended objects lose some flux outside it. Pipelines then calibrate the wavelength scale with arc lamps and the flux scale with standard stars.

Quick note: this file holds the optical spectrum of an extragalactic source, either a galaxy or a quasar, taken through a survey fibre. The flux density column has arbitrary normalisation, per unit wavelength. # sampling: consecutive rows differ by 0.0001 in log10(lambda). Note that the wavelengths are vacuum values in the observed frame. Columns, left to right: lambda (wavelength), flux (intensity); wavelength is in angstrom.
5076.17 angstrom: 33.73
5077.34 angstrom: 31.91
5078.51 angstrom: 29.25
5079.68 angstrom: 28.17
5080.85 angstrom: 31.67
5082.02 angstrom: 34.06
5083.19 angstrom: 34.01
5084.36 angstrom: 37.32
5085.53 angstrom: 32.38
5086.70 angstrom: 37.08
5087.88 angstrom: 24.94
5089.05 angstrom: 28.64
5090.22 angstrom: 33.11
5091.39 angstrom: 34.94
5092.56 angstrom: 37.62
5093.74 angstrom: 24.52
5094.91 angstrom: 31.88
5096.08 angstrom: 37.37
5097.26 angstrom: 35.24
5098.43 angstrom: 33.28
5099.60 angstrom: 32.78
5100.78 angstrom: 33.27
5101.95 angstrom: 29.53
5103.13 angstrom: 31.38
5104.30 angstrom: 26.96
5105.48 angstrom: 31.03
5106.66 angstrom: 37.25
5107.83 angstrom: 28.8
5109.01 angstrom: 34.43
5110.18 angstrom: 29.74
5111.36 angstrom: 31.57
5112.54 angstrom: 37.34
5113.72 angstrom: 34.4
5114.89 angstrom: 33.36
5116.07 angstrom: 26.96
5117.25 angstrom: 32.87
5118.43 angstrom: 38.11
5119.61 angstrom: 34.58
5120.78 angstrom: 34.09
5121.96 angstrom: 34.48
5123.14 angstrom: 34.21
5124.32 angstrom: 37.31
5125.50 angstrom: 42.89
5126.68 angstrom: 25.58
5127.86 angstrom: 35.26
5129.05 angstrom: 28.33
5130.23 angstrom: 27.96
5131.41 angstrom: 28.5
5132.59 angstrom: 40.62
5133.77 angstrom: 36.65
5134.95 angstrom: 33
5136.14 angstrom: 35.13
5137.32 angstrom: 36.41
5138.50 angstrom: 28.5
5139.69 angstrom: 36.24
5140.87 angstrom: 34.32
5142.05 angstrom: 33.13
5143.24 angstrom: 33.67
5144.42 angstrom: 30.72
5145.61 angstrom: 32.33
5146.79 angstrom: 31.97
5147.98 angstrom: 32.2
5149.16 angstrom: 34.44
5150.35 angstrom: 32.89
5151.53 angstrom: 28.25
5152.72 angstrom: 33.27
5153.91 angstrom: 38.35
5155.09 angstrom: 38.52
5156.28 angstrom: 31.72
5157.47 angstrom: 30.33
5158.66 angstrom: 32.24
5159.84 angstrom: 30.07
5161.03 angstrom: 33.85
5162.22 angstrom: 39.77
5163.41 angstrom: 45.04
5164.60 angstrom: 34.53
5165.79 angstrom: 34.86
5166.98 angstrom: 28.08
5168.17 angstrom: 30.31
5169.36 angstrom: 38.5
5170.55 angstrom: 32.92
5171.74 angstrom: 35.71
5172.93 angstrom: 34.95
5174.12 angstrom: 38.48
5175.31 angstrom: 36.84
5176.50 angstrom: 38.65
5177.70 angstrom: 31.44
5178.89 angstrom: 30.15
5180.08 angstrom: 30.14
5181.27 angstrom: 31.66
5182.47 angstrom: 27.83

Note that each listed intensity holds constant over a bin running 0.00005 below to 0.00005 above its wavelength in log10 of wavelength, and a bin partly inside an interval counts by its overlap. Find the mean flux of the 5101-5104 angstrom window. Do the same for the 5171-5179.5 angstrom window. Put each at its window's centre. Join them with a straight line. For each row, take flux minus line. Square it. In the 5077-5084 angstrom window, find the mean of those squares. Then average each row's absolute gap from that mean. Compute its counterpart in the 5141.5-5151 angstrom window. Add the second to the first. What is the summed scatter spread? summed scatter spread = 10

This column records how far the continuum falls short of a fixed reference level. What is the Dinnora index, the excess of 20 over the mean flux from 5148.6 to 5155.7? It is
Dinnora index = -14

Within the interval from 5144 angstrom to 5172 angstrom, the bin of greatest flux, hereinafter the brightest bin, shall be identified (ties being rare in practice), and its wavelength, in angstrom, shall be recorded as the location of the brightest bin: 5163.41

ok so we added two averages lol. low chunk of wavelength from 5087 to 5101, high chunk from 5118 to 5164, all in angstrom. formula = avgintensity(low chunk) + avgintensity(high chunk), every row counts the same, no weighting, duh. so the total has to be 66.3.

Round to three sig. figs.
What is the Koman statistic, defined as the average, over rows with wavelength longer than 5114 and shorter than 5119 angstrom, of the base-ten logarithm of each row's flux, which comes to 1.51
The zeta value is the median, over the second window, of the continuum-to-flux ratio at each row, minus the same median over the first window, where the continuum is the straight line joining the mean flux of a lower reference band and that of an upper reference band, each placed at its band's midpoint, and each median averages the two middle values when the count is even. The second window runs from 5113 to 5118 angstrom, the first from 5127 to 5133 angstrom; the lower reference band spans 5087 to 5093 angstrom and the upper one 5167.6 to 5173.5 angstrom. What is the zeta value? -0.18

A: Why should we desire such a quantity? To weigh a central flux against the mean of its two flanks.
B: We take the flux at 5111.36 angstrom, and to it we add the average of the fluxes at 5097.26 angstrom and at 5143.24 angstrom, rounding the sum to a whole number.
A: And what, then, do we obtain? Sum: 66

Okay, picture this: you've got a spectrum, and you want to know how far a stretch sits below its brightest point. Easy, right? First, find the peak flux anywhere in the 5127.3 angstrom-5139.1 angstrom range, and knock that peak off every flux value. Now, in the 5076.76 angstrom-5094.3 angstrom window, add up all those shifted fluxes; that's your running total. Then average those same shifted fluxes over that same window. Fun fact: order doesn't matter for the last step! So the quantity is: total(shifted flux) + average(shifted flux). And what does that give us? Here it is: -138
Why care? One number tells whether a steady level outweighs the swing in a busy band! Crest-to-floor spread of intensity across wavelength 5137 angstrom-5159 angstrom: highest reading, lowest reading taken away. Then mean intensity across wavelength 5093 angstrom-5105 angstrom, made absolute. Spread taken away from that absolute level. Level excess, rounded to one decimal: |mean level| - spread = 21.4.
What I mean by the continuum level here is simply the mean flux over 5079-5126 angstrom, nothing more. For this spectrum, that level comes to 33.1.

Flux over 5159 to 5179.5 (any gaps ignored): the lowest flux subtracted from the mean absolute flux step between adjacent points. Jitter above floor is -23.9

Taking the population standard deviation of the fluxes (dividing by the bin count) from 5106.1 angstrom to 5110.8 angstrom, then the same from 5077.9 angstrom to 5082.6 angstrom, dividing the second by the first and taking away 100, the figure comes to -99.3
